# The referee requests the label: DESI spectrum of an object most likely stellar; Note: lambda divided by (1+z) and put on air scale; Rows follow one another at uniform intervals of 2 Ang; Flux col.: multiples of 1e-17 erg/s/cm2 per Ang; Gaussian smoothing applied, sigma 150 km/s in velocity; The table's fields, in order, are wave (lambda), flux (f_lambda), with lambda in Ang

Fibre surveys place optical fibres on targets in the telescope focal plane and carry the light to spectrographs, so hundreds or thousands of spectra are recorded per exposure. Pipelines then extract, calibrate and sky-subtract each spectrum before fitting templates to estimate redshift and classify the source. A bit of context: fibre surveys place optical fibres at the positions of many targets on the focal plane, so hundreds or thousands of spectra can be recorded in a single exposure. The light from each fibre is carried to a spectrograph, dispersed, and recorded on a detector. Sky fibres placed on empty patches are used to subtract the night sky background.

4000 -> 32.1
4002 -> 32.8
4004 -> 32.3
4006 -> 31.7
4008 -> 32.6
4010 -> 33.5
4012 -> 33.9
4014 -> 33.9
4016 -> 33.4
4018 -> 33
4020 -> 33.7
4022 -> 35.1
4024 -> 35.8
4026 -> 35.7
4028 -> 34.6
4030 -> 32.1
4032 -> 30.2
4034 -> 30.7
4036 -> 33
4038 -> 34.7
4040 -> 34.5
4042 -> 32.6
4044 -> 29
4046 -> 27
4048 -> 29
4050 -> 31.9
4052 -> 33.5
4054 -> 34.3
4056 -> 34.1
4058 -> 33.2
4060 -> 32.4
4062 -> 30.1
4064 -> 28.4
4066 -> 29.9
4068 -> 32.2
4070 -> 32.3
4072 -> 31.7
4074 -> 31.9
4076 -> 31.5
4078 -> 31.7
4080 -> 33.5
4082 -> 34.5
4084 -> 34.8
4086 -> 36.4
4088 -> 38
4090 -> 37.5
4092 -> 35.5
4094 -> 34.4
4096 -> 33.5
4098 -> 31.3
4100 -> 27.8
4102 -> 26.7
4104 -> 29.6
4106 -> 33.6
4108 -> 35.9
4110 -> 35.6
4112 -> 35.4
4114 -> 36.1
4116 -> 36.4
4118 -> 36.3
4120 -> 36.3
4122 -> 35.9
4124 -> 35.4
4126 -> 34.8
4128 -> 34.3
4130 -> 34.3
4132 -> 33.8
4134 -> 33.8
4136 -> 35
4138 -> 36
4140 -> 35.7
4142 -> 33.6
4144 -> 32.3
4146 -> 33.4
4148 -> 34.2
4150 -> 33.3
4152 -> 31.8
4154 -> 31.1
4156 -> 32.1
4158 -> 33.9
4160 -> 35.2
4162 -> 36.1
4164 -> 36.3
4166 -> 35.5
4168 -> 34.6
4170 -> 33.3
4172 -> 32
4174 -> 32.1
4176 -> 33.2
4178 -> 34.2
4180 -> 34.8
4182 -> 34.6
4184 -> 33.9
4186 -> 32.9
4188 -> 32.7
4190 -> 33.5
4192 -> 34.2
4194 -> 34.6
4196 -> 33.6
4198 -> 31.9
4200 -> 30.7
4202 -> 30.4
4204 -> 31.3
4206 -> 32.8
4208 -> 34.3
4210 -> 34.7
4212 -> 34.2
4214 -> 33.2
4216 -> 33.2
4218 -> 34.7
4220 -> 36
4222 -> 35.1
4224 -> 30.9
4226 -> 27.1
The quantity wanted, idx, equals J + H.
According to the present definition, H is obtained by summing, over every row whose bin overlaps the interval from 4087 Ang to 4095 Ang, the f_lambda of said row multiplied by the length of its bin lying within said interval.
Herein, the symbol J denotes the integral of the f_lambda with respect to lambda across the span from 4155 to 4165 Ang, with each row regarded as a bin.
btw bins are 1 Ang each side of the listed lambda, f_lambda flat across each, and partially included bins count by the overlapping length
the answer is 638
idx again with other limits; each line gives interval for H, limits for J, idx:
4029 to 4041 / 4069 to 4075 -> 582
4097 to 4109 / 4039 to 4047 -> 616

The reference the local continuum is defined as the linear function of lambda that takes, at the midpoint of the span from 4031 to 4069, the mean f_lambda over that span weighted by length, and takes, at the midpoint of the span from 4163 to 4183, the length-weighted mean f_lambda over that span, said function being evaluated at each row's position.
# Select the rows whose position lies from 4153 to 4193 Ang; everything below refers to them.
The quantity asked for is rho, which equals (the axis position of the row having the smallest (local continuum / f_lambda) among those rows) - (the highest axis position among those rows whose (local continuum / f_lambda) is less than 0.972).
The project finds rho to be -2 Ang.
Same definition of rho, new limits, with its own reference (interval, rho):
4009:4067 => -34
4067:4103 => -8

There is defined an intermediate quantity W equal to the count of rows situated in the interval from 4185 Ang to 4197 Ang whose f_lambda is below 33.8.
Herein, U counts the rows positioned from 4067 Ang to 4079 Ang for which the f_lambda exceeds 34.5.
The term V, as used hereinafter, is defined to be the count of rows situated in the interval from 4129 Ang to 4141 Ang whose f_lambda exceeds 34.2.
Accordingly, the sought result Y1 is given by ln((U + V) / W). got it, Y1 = 0.0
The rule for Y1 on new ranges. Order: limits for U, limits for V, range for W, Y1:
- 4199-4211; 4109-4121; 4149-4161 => 0.6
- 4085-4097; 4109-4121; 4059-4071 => 0.5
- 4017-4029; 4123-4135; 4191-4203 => 0.7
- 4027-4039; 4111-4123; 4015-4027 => 1.0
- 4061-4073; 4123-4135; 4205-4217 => 0.3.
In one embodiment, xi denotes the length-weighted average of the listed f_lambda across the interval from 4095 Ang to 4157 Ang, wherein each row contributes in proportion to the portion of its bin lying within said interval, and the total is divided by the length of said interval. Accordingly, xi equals 33.7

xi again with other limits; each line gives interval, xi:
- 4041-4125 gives 33.0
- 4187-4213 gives 33.0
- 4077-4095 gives 35.1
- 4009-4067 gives 32.5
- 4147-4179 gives 33.7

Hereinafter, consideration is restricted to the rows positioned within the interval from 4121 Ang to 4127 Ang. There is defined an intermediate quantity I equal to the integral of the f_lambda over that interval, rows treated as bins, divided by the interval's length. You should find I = 35.4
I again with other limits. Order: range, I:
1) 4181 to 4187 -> 33.8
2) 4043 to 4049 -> 28.3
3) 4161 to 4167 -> 36.0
